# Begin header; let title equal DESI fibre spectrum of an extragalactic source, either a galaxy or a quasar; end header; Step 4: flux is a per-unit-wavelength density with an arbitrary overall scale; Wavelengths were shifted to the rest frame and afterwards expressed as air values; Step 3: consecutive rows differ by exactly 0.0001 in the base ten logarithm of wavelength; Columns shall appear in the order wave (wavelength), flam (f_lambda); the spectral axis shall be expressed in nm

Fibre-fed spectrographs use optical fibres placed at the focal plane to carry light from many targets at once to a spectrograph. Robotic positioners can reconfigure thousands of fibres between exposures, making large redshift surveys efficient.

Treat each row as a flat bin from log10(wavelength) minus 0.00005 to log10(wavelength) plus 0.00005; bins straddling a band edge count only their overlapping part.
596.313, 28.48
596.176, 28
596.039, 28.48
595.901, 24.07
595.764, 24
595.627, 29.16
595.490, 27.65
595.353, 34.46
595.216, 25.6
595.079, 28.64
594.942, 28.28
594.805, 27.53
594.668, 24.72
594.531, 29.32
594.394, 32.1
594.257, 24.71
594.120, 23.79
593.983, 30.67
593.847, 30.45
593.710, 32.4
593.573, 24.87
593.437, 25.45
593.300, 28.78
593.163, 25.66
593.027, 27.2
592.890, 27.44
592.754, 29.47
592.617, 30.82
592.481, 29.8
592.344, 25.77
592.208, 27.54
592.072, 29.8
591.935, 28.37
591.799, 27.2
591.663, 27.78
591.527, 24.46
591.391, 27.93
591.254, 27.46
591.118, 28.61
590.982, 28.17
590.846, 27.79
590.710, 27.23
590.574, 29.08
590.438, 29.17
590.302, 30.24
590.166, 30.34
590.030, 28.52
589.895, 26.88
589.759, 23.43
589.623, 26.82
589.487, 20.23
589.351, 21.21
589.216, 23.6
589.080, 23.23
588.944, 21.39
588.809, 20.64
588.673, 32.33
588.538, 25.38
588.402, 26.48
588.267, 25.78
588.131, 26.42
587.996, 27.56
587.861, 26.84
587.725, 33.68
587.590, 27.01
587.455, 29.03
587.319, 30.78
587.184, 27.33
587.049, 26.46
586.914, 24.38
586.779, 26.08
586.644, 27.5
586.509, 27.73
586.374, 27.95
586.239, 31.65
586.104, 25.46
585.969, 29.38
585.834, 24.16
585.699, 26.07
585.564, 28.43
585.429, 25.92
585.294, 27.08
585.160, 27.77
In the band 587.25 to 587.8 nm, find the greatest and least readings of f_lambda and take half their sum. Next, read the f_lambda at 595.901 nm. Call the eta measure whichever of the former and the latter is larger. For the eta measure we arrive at 30.3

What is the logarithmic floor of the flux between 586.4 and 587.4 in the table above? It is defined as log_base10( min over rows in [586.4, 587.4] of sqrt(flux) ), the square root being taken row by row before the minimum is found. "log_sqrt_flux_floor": 0.694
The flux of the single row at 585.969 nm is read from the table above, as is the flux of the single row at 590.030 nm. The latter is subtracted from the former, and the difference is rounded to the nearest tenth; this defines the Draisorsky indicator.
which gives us 0.9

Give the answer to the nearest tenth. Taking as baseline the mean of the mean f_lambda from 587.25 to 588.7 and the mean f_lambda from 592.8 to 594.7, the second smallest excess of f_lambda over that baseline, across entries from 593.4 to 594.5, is -3.3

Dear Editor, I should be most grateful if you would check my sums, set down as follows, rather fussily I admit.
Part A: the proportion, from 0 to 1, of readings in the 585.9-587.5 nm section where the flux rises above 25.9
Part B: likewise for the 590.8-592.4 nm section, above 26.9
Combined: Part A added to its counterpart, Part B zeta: 1.67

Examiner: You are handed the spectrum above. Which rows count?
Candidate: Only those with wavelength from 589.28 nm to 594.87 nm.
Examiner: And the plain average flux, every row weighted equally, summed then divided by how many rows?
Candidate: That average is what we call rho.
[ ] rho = 27.5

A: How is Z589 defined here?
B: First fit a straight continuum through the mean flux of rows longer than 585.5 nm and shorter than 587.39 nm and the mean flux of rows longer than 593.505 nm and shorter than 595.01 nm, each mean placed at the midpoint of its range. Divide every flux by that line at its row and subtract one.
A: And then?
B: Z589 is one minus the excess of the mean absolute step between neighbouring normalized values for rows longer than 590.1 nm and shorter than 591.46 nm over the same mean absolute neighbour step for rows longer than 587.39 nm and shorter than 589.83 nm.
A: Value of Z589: 1.09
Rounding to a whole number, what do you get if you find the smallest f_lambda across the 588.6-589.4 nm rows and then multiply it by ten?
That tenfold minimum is 206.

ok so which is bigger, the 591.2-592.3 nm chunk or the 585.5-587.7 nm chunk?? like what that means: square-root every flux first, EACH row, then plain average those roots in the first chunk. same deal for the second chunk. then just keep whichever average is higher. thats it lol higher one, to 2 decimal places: 5.25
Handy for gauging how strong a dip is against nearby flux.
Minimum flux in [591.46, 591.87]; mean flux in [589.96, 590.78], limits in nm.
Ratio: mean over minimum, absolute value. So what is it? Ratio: 1.19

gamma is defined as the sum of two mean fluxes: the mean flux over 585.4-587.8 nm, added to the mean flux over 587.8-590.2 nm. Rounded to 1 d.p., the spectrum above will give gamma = 53.1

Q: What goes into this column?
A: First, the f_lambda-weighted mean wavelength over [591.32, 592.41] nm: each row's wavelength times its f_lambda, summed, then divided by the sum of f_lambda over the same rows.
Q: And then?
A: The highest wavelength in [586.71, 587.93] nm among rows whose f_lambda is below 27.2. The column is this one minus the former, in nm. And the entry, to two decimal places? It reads -4.01 nm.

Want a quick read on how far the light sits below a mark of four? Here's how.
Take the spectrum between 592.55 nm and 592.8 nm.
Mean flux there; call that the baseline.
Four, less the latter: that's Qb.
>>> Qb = -26.1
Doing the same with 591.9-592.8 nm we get -24.8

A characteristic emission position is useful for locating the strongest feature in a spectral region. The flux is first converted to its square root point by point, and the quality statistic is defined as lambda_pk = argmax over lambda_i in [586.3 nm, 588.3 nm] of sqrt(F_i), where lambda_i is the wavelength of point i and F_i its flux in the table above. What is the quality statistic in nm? 587.725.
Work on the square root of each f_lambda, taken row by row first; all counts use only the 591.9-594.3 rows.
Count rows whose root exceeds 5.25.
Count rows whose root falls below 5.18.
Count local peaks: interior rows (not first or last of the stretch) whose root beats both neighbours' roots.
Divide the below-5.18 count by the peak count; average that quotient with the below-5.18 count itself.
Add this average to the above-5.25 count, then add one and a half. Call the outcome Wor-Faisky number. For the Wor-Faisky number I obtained 14.1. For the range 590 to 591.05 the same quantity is 8.5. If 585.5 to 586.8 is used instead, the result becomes 9.5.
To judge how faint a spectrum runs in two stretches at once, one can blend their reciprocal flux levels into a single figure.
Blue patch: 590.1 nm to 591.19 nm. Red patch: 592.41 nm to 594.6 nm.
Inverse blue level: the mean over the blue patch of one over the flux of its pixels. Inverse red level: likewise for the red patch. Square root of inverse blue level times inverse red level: 0.0352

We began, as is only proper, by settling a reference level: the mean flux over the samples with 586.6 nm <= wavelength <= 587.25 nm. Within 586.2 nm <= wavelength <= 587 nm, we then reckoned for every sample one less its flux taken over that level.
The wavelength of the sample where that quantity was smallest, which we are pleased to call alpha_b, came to 586.239 nm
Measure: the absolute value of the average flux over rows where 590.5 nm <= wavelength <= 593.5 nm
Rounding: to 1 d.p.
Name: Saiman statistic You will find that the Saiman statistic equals 27.8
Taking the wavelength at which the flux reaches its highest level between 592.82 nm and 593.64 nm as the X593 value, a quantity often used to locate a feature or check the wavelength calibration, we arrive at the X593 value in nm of 593.300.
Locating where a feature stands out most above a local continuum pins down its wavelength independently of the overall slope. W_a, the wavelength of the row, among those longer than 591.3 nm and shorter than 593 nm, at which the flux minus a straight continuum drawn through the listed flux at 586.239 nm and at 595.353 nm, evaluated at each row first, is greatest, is 592.617 nm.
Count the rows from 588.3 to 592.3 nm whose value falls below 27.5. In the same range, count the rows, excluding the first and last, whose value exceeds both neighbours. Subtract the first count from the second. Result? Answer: -7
